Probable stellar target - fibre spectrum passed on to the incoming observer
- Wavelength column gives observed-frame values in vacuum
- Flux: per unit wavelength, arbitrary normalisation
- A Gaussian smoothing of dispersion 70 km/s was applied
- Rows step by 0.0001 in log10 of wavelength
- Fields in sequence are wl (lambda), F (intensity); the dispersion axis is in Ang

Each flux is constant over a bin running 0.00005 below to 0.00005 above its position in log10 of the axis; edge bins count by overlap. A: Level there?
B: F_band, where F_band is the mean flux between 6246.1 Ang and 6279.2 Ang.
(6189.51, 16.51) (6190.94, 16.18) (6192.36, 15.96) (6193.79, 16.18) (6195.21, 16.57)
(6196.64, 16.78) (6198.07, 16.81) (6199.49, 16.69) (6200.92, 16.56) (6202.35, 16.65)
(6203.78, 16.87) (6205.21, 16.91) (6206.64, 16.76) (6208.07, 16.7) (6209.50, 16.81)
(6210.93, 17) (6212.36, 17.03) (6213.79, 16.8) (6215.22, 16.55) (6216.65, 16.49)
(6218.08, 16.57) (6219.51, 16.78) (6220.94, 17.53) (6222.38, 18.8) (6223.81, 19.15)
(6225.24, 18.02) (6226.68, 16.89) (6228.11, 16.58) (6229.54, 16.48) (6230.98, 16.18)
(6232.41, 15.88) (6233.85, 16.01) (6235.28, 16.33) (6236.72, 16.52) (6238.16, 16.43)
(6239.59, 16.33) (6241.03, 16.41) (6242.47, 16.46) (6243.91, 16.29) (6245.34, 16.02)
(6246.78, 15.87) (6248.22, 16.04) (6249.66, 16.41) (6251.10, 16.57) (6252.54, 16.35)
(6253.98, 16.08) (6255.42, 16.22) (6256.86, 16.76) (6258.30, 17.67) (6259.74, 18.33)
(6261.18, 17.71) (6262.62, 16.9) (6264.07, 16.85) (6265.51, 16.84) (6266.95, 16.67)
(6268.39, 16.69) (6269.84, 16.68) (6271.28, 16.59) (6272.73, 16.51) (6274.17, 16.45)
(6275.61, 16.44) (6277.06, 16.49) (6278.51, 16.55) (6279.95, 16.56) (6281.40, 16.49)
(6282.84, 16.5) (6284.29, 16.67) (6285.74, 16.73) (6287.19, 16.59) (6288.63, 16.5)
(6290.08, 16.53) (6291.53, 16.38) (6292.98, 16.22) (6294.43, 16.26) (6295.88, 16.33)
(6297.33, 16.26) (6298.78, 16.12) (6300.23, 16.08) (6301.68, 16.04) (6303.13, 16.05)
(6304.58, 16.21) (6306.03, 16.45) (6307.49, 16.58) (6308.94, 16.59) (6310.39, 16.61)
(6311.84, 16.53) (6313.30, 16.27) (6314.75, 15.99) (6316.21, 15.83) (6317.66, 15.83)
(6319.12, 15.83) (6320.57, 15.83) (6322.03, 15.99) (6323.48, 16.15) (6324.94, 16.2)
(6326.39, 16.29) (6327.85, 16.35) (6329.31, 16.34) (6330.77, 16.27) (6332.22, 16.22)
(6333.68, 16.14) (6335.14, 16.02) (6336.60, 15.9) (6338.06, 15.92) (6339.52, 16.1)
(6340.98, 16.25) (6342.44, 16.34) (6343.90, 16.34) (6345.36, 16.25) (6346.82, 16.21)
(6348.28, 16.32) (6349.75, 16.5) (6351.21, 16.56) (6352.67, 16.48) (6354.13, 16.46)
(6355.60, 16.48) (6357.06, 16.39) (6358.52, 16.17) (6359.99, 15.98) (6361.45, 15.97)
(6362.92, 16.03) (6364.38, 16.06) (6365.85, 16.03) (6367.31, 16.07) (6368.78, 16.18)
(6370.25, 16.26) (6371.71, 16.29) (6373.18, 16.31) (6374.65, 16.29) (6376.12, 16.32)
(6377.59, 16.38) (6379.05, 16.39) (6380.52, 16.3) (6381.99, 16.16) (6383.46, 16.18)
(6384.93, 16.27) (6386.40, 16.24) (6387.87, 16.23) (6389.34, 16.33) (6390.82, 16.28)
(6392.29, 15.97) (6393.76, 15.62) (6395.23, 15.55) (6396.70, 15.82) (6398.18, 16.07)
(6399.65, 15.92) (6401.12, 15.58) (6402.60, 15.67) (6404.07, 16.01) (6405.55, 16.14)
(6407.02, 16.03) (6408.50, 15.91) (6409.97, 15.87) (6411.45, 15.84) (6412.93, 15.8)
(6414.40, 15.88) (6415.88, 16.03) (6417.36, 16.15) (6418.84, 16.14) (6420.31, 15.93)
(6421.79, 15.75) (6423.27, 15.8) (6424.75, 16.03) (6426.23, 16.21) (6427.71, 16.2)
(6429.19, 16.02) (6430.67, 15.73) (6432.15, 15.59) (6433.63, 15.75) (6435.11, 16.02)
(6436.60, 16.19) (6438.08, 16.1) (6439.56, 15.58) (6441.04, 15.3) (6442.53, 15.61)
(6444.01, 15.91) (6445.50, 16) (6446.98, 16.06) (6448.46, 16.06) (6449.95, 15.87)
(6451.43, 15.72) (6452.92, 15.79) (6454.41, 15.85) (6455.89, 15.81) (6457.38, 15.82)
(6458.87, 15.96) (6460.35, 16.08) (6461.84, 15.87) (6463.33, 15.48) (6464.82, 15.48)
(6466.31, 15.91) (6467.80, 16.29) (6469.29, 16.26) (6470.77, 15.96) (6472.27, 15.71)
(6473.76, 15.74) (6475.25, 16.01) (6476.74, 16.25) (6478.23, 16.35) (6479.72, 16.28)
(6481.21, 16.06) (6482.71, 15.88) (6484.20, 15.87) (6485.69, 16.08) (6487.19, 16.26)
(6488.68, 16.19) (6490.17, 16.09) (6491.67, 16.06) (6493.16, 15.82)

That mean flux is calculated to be 16.7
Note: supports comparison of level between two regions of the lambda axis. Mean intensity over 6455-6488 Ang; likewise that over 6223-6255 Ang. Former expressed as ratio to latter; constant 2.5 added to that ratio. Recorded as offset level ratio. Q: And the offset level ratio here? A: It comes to 3.47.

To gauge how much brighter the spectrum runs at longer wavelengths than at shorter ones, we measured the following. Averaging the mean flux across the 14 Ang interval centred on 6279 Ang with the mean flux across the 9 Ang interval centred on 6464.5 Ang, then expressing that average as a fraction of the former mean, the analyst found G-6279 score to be 0.979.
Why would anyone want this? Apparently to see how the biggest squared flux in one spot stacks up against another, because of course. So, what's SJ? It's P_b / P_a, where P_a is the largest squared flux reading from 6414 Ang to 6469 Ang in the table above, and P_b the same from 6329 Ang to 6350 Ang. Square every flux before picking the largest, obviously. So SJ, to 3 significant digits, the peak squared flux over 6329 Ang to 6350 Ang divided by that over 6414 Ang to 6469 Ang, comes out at 1.03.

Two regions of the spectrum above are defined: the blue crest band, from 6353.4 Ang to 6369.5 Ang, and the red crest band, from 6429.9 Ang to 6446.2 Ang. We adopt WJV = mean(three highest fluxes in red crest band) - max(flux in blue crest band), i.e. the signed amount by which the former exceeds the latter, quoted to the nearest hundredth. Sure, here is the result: -0.38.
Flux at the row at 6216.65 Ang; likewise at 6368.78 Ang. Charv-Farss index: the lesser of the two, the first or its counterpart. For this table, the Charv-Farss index 16.18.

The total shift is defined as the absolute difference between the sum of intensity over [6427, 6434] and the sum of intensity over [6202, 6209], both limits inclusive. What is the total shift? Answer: 4.6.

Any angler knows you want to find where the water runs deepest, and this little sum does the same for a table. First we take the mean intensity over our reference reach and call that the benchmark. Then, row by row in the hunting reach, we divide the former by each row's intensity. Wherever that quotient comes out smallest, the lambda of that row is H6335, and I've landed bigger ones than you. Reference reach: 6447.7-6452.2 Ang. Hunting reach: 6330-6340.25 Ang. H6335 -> 6330.77 Ang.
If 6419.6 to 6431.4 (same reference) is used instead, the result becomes 6426.23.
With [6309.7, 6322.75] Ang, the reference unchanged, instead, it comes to 6310.39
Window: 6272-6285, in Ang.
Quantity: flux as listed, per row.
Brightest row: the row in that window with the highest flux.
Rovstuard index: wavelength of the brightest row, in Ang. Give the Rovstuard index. 6284.29 Ang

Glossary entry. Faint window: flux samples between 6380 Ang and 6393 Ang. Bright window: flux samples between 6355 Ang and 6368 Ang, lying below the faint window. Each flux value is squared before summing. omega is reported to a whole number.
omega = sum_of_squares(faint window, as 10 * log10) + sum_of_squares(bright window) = 2376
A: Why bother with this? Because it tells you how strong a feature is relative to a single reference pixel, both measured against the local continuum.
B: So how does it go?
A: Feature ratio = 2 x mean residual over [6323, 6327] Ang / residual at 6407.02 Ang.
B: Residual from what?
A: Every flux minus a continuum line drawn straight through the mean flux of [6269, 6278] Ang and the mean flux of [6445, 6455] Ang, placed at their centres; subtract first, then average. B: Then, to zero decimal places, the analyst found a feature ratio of 10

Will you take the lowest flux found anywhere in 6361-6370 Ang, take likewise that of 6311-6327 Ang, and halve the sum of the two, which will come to 15.90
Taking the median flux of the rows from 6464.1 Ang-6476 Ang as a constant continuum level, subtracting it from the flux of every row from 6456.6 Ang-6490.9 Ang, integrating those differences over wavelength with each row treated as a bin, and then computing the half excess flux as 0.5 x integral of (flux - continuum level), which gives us 1.0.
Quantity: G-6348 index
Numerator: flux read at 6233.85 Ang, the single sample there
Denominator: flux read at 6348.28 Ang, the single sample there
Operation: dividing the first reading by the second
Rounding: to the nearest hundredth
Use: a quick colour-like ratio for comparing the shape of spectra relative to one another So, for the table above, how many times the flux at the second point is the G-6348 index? 0.98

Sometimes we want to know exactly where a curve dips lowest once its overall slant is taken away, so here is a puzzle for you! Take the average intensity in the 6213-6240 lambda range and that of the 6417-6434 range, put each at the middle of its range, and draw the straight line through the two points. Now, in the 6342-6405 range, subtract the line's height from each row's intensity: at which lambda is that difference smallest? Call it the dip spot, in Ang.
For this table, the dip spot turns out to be 6395.23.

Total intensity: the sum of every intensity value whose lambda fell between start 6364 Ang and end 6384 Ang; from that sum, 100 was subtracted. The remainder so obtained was 127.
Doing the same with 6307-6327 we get 127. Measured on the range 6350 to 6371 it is 127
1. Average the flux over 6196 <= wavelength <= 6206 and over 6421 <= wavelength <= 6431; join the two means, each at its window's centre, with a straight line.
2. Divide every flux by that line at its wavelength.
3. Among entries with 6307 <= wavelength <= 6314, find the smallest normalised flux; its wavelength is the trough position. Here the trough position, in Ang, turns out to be 6313.30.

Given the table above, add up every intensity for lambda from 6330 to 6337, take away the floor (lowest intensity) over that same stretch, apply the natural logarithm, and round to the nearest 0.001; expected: 4.169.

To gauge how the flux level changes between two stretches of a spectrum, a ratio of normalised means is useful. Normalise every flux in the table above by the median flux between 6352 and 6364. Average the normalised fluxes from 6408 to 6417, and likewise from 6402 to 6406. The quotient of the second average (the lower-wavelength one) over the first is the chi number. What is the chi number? 1.00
